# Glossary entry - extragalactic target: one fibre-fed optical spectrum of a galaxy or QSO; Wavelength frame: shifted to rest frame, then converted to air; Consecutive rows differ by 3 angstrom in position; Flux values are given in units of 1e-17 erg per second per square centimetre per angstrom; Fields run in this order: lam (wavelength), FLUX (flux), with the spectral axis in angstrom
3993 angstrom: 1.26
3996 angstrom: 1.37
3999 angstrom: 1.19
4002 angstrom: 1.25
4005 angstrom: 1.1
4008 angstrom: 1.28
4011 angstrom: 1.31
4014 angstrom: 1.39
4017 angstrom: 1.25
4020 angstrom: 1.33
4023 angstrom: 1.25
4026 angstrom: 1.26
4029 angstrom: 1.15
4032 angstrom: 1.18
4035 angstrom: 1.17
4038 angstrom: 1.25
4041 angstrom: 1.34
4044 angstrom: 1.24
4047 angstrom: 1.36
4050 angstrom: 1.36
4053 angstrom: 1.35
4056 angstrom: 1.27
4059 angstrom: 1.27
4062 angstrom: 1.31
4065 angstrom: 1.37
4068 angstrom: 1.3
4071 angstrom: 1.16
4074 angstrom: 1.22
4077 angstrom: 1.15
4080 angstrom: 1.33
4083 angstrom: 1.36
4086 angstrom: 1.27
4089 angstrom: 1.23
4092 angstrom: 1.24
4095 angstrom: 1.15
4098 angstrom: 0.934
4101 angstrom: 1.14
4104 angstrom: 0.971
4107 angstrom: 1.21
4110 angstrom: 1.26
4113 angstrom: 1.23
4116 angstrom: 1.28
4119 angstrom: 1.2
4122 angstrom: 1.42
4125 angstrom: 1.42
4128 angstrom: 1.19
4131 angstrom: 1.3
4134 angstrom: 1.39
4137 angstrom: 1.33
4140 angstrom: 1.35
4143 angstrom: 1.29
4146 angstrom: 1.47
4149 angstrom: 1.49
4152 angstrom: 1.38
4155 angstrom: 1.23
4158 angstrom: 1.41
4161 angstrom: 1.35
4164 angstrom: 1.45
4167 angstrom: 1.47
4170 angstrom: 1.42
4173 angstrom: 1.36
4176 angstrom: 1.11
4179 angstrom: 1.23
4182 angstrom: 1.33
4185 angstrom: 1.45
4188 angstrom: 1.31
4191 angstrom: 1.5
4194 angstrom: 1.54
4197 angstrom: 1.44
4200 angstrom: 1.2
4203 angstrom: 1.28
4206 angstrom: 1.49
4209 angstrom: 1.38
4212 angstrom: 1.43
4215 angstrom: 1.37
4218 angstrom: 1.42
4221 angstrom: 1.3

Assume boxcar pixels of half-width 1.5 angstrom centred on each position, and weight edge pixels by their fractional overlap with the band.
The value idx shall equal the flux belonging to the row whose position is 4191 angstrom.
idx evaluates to 1.5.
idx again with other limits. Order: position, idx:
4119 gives 1.2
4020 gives 1.33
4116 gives 1.28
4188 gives 1.31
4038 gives 1.25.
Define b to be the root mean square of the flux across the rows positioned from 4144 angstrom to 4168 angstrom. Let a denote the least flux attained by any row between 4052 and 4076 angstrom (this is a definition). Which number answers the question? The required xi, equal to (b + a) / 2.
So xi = 1.28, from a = 1.16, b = 1.41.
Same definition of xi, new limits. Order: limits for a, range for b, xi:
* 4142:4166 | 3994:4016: 1.25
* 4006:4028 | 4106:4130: 1.26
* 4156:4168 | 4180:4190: 1.36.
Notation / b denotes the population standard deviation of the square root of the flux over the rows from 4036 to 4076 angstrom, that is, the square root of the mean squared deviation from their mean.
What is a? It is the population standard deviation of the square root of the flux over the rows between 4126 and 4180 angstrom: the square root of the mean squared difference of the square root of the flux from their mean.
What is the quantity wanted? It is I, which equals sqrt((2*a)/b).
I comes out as 1.81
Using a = 0.045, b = 0.027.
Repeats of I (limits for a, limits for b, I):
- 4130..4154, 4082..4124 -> 1.00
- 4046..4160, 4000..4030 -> 1.72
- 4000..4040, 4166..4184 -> 1.13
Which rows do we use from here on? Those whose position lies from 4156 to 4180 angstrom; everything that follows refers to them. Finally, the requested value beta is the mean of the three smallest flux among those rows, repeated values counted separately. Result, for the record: 1.23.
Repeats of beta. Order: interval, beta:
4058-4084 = 1.18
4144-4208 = 1.18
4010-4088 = 1.15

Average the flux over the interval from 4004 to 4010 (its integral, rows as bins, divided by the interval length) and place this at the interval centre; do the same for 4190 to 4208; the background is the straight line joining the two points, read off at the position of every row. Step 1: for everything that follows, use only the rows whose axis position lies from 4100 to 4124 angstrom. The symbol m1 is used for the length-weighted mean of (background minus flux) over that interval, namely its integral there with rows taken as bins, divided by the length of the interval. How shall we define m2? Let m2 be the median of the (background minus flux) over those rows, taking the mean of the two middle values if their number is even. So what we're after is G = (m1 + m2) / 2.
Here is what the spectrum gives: 0.09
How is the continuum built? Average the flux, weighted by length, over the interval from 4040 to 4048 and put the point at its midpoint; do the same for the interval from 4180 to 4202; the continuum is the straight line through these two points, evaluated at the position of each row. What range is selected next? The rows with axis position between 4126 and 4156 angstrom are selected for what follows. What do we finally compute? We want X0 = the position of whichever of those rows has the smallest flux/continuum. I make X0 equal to 4128 angstrom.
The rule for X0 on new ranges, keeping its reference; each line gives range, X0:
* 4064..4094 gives 4077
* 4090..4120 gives 4098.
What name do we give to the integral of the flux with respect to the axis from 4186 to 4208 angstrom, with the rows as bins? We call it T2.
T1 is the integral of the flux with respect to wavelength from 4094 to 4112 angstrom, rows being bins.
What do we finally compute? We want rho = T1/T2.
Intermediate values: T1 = 20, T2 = 31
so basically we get 0.7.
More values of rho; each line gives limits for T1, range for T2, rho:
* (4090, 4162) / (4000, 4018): 4.0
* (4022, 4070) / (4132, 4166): 1.3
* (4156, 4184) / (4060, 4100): 0.8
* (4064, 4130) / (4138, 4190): 1.1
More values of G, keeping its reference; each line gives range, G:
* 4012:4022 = -0.11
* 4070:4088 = 0.03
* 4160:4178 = 0.00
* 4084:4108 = 0.14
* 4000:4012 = -0.04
